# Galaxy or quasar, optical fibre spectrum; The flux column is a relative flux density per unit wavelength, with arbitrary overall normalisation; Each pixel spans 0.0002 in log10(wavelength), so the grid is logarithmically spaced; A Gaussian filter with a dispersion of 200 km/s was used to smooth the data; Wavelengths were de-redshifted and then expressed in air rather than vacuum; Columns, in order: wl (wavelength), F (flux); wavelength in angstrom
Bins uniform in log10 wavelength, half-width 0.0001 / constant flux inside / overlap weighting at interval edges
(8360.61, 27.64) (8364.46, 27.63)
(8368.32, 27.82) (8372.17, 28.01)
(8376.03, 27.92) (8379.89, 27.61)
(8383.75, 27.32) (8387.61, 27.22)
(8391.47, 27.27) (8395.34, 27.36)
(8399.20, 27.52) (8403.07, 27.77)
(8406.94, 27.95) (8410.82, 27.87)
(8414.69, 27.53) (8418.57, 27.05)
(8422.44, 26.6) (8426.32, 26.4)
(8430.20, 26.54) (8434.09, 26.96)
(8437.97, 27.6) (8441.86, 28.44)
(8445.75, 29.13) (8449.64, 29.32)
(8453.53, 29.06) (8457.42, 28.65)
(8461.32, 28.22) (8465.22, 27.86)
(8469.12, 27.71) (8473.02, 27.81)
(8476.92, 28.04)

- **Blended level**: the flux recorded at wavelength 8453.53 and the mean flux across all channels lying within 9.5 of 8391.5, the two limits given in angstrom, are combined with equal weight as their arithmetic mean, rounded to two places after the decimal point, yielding 28.20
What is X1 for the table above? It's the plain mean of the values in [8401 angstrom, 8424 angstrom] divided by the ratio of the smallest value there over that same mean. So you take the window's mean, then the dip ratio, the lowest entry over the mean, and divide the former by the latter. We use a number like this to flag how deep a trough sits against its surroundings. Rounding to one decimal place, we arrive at 28.4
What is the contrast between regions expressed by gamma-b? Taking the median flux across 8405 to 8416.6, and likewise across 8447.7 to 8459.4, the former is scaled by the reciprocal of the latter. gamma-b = 0.96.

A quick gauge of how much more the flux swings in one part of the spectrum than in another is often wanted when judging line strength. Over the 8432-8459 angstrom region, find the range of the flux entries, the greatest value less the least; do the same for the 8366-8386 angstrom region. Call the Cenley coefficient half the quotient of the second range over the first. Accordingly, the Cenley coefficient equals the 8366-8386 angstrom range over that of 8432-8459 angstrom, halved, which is 0.1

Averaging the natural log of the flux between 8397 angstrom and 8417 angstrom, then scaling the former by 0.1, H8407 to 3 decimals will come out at 0.332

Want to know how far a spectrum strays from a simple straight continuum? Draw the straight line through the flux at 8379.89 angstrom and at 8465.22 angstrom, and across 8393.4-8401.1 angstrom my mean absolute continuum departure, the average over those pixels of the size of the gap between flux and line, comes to 0.22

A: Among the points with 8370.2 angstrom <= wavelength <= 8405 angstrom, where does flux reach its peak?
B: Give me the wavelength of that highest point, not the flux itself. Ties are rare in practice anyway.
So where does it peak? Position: 8372.17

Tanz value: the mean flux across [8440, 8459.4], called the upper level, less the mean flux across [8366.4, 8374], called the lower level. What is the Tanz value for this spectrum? 1.0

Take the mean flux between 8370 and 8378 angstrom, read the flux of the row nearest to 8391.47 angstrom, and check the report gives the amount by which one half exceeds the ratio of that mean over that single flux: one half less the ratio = -0.525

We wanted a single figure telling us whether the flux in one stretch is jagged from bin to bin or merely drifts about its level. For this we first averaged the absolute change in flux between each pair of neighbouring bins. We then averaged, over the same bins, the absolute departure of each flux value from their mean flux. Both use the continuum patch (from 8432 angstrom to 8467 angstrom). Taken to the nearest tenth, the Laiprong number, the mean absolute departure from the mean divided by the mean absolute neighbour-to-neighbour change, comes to 1.3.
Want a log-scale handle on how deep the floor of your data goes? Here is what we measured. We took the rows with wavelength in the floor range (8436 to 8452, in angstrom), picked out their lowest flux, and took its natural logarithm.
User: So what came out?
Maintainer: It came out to 3.32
